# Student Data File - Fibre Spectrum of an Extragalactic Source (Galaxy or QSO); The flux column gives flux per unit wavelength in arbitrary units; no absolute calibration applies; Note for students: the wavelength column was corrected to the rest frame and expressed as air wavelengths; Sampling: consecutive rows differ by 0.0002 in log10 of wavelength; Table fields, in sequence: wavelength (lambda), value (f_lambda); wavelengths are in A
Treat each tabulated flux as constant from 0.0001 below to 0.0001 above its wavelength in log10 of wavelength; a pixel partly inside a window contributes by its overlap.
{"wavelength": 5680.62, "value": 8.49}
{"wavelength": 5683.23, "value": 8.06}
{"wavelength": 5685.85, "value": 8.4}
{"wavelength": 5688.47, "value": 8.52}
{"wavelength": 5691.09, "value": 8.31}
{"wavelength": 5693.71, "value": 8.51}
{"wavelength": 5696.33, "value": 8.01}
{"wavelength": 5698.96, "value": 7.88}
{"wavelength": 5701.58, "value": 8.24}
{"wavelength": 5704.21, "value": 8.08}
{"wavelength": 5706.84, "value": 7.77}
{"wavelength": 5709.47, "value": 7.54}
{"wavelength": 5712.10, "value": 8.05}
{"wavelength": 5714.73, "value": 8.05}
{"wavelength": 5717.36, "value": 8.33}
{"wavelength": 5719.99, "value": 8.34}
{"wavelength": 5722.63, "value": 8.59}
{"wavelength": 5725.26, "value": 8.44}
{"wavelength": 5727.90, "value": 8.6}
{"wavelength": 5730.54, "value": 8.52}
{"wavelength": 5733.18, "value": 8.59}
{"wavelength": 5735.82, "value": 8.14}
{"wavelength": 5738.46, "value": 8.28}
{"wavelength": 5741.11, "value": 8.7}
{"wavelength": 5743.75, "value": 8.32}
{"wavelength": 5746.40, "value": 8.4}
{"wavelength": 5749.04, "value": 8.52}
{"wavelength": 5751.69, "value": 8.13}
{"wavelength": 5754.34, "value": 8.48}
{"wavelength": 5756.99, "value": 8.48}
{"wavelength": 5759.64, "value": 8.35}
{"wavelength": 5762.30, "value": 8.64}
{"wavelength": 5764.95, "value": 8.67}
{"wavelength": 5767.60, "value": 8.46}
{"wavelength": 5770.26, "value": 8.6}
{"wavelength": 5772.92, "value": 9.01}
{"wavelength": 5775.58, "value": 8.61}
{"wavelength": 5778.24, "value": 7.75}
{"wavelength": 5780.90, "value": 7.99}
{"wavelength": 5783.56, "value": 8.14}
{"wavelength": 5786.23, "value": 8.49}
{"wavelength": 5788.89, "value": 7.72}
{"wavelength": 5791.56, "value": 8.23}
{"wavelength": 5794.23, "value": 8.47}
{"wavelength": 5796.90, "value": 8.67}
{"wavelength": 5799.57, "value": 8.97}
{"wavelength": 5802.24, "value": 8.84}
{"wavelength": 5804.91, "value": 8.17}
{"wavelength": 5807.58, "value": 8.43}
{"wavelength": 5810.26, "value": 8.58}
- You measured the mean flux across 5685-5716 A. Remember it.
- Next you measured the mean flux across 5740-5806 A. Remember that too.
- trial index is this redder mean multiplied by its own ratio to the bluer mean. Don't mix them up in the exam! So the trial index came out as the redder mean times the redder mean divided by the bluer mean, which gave 8.8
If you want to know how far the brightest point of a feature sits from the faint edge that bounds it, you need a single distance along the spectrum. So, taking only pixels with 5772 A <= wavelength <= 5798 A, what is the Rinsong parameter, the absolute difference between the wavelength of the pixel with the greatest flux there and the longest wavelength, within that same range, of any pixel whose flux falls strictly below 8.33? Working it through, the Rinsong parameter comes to 18.6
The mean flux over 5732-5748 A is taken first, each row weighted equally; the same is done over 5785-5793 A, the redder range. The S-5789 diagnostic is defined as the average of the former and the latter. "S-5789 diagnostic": 8.28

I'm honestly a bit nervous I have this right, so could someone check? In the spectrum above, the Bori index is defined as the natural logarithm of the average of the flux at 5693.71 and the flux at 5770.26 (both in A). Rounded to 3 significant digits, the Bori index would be 2.15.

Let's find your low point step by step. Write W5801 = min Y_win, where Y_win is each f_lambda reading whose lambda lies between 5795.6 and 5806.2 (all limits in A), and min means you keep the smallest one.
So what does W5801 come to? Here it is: 8.17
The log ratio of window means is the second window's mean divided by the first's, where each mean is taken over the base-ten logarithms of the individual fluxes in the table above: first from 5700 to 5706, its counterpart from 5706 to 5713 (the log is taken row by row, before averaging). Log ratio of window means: 0.98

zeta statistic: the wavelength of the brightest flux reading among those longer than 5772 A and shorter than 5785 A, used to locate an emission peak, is 5772.92 A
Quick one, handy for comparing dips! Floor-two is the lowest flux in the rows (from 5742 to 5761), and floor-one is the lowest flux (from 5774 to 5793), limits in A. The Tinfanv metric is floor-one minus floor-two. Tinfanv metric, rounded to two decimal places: -0.41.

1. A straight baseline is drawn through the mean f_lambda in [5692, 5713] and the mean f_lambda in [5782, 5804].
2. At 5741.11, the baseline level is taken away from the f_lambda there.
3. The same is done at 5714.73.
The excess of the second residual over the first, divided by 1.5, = -0.35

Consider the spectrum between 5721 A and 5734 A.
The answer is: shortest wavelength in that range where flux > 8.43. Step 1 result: 5722.63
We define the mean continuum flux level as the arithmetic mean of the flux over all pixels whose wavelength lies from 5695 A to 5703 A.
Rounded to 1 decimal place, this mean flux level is 8.0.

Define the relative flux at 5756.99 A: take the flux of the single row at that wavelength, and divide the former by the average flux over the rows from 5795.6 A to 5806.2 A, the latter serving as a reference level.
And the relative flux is 0.98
